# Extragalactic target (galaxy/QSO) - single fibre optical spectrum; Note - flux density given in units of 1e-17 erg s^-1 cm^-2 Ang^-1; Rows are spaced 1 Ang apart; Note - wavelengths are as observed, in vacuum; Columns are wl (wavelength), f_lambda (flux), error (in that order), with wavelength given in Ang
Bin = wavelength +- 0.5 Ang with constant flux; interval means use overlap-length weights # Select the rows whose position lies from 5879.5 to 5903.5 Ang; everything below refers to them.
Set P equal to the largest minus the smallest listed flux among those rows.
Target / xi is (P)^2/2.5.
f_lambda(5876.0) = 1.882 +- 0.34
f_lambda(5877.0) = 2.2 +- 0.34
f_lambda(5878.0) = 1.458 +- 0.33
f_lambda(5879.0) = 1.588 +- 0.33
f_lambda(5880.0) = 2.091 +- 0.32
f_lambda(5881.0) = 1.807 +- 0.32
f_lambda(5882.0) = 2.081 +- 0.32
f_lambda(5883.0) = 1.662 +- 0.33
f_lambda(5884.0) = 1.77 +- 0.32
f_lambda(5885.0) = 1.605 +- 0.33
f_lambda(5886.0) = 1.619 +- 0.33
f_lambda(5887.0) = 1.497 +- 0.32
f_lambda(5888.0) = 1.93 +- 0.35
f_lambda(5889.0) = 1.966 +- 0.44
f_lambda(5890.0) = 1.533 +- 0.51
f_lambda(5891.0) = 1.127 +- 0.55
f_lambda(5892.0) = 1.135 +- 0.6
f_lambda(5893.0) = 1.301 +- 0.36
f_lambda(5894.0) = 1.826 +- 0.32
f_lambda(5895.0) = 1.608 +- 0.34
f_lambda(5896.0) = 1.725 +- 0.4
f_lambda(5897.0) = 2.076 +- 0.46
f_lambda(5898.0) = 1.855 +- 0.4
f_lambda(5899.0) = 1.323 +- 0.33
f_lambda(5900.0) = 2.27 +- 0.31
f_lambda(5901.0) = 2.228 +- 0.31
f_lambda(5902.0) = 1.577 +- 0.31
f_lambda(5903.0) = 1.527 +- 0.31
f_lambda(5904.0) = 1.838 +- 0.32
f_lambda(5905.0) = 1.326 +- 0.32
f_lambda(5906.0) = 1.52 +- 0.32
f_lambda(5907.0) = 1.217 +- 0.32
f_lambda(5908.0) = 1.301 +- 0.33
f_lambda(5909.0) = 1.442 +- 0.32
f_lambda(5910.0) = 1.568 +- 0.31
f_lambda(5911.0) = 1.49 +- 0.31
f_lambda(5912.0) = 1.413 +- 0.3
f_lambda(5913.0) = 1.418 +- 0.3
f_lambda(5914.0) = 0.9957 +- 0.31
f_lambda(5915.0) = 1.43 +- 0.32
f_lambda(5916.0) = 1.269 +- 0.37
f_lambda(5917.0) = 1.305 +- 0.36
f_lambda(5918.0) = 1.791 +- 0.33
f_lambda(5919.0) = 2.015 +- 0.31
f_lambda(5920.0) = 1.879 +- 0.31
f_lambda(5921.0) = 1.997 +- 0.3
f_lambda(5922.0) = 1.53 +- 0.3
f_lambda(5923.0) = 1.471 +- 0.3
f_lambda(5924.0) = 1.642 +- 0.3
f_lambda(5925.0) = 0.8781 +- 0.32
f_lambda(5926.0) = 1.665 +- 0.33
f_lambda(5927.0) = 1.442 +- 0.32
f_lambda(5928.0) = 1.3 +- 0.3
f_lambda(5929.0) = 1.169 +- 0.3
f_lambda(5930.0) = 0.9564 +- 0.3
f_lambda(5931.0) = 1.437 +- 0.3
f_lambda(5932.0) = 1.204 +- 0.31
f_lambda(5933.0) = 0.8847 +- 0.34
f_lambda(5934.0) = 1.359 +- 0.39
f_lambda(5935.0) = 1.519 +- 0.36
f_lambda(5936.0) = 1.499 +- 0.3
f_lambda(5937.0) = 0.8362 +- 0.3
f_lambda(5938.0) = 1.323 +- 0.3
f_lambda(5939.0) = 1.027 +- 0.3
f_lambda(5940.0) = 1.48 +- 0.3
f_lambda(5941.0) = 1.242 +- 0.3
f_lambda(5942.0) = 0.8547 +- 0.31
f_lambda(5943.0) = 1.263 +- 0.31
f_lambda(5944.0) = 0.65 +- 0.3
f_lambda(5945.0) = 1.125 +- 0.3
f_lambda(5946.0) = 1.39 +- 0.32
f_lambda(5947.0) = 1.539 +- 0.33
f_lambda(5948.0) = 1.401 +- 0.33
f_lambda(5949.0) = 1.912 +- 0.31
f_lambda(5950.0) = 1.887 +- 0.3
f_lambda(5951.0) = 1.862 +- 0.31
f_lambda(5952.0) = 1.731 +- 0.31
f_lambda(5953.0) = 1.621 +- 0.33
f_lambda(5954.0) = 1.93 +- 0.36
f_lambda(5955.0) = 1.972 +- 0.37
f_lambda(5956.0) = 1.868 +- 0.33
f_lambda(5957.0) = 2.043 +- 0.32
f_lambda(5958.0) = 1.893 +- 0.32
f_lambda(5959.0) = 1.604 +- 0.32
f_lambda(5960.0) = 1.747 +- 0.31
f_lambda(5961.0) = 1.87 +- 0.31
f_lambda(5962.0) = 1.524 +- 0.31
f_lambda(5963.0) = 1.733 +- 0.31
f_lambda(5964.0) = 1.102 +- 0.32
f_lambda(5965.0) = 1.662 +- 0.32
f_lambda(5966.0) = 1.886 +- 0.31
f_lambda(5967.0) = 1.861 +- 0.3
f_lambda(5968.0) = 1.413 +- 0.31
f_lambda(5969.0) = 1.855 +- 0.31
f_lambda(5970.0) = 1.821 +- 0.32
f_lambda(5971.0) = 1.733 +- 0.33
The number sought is 0.5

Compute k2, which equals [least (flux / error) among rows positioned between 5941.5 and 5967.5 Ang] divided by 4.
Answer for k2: 0.54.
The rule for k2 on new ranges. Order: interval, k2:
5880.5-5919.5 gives 0.47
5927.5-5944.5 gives 0.54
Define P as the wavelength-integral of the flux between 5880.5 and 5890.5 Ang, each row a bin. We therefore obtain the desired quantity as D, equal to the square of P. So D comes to 305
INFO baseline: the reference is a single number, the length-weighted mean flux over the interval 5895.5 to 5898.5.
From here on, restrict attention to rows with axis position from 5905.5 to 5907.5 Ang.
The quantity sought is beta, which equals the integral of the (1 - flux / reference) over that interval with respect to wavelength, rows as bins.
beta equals 0.55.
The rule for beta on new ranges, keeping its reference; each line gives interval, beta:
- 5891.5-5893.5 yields 0.71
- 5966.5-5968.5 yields 0.26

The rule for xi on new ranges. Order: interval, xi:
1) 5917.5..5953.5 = 0.7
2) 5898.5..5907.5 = 0.4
